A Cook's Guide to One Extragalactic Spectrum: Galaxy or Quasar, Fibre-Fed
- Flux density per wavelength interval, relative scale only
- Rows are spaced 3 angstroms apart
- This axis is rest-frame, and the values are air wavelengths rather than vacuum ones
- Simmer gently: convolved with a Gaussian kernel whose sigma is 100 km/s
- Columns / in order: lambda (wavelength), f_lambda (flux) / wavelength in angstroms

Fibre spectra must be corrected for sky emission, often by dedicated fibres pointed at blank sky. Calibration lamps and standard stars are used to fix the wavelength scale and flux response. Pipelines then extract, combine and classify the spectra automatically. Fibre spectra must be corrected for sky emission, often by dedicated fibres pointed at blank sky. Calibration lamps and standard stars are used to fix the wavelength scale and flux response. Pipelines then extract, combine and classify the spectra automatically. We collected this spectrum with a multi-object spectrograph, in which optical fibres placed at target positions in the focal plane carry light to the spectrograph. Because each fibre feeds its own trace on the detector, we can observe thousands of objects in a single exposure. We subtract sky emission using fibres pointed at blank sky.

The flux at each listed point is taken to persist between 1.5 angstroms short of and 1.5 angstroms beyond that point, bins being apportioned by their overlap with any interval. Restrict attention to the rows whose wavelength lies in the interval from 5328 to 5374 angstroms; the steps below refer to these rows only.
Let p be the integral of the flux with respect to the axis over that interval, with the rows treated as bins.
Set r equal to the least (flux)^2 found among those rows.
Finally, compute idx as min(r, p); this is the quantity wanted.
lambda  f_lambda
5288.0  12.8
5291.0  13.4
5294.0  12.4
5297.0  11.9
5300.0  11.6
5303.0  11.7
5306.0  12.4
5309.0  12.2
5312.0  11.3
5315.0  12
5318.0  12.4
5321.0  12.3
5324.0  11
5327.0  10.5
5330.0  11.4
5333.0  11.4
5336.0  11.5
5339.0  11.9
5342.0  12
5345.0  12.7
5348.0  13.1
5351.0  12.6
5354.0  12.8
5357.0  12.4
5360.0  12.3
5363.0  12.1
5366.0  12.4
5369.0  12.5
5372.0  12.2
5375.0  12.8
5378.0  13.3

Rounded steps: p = 562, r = 130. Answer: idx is 130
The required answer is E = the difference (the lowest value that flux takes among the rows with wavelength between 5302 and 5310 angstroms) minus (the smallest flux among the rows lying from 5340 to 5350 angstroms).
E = -0.3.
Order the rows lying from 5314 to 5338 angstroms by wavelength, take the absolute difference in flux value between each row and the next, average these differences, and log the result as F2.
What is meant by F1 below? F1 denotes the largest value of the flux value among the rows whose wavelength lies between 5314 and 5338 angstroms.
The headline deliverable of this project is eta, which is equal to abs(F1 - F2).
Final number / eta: 11.9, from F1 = 12.4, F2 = 0.47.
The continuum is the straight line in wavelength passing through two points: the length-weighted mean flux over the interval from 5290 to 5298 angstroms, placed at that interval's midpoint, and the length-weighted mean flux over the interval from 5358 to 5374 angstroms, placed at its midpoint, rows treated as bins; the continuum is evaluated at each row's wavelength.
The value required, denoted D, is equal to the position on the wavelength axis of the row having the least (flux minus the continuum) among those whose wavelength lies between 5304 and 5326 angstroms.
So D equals 5324.0 angstroms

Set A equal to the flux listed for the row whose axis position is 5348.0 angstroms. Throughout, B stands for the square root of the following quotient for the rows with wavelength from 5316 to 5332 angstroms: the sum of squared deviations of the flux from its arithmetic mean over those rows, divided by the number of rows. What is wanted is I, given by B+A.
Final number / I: 13.8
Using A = 13.1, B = 0.74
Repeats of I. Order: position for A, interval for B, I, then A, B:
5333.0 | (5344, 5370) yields 11.7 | 11.4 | 0.28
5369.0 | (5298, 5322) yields 12.9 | 12.5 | 0.39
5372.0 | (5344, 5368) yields 12.5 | 12.2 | 0.30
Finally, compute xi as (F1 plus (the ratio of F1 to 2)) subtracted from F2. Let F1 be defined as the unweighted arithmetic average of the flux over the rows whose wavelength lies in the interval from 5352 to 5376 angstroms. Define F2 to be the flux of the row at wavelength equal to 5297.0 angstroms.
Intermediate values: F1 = 12.4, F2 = 11.9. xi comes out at -6.76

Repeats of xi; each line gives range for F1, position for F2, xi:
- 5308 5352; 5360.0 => -5.53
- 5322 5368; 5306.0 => -5.61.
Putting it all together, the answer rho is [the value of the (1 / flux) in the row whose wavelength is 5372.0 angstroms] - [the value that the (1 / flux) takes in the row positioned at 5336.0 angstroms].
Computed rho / -0.005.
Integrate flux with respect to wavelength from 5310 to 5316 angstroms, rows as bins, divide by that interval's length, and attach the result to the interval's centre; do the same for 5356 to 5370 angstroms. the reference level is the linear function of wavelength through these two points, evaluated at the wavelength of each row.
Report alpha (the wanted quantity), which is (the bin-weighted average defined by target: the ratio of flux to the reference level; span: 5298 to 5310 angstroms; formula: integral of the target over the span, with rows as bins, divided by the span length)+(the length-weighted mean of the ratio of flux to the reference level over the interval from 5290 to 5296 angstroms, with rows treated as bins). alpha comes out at 2.16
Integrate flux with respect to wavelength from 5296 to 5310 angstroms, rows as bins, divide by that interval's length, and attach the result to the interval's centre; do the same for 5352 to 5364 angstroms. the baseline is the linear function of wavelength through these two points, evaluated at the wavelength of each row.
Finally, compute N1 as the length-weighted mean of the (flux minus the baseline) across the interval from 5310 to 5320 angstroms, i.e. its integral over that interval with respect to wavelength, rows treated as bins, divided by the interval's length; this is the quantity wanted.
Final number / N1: -0.12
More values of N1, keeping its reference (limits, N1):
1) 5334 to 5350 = -0.06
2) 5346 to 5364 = 0.17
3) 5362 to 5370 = -0.15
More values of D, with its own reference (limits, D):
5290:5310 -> 5300.0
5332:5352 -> 5333.0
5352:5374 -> 5363.0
